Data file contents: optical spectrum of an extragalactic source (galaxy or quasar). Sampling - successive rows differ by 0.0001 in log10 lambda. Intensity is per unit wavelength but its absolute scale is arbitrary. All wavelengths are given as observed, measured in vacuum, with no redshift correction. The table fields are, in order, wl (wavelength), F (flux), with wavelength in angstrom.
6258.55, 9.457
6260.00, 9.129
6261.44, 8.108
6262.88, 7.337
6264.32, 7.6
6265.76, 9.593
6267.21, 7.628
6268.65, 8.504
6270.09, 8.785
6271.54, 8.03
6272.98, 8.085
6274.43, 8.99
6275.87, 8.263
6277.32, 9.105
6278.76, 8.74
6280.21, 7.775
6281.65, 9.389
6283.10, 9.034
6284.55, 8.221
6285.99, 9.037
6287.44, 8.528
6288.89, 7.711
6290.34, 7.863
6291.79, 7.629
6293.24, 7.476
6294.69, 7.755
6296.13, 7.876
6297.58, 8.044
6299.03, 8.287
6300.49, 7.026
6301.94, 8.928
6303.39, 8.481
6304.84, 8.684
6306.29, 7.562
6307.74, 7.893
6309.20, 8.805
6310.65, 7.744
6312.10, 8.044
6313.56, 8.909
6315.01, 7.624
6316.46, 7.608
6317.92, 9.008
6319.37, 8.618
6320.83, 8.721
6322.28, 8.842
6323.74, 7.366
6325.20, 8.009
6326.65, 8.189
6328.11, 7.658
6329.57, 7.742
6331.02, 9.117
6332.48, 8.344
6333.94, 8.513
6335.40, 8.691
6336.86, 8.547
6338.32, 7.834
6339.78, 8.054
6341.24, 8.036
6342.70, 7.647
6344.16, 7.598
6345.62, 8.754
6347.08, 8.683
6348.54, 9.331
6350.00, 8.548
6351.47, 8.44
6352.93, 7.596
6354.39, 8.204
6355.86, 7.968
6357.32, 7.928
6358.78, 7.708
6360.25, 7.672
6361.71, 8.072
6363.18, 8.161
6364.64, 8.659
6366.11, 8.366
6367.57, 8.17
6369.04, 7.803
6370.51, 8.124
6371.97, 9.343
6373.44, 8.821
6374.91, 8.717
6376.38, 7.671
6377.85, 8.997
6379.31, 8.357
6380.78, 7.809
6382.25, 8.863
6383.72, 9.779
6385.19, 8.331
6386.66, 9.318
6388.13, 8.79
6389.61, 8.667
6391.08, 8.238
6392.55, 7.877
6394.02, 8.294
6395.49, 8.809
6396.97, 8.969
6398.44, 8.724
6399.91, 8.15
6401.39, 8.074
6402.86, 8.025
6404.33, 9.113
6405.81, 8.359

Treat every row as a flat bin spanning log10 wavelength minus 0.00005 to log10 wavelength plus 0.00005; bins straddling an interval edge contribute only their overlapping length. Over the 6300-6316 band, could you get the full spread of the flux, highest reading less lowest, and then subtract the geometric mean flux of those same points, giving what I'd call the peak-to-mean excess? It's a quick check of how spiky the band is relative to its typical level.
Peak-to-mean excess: -6.2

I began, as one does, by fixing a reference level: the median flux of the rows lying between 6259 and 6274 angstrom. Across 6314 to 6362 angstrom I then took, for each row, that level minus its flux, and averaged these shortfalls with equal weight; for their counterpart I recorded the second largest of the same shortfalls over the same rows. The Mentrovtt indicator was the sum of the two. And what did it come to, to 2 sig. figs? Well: 0.39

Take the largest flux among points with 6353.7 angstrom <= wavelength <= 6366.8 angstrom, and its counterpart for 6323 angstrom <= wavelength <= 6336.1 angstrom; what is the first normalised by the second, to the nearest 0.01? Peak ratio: 0.95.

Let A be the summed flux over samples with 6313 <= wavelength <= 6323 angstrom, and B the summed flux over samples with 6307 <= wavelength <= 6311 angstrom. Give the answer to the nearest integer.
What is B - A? -35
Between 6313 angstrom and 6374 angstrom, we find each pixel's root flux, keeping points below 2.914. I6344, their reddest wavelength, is 6370.51 angstrom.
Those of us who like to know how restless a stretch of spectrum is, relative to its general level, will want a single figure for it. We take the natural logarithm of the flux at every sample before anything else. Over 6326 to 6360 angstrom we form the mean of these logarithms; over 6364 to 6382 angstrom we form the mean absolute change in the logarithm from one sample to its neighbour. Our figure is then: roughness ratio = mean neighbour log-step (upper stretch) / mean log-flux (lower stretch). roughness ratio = 0.0338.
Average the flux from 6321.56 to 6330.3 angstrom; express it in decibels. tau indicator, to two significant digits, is 9.0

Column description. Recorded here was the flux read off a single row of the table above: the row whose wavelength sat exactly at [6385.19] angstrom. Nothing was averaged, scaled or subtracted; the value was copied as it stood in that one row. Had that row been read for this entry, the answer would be 8.331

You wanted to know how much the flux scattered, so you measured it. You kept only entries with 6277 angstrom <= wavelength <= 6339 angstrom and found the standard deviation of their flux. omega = 0.58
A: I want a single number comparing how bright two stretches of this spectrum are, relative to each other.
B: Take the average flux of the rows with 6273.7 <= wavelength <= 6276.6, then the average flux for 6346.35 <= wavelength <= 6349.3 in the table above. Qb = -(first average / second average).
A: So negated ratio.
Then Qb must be -0.96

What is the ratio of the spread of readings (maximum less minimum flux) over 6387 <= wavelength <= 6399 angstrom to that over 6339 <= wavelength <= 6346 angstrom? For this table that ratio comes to 0.94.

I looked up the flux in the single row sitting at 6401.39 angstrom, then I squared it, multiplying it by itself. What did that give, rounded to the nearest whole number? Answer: 65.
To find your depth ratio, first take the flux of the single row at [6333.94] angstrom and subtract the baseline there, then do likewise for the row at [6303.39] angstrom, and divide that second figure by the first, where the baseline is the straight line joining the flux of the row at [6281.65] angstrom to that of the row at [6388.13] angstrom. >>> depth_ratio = 1.4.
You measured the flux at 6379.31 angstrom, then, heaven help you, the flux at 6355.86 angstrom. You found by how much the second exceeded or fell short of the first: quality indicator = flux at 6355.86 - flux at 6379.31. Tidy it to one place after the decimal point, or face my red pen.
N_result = -0.4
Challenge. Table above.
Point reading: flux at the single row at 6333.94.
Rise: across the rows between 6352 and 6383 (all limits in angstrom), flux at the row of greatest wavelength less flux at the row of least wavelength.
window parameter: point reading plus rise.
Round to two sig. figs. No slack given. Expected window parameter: 9.8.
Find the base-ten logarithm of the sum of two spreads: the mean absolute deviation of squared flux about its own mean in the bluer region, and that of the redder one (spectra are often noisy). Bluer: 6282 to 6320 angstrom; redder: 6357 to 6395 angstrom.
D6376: 1.20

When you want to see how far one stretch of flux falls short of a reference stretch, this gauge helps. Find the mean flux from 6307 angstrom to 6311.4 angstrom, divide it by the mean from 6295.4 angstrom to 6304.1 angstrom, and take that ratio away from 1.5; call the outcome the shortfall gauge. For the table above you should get 0.495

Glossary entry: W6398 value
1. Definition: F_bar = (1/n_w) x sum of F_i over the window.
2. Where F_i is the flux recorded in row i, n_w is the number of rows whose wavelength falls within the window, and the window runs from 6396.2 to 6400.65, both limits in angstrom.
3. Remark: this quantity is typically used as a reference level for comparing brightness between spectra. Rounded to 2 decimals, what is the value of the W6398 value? 8.61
